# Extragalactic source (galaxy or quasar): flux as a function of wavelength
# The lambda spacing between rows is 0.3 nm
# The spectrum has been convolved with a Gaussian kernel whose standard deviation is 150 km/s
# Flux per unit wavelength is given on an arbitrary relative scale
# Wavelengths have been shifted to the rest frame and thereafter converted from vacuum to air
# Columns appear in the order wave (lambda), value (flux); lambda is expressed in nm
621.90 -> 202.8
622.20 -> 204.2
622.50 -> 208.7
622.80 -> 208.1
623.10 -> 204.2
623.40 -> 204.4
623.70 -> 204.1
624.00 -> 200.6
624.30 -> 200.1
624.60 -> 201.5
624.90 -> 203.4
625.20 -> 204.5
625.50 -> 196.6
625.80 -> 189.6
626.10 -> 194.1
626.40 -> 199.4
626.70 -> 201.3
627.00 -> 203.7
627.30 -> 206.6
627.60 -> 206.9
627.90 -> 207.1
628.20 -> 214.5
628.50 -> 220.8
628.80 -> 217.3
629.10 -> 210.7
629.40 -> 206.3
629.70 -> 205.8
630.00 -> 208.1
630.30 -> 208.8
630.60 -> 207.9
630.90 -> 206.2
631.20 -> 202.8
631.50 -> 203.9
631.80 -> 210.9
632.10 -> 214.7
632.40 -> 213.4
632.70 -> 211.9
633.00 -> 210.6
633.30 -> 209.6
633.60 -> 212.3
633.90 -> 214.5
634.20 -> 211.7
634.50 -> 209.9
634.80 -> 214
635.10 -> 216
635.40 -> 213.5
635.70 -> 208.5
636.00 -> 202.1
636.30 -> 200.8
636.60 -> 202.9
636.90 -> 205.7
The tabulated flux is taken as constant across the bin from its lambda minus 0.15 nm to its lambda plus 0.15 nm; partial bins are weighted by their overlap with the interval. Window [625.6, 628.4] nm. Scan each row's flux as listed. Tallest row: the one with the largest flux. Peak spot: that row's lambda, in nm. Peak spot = 628.20 nm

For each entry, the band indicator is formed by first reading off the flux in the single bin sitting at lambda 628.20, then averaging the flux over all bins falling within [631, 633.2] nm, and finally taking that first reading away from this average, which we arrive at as -4.8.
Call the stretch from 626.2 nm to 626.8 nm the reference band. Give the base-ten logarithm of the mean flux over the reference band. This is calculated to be 2.30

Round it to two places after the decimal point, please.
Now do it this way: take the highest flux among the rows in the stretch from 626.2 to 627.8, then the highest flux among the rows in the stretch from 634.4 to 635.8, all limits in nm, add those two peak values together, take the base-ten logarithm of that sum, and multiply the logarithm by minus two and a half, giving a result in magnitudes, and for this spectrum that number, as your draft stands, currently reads -6.57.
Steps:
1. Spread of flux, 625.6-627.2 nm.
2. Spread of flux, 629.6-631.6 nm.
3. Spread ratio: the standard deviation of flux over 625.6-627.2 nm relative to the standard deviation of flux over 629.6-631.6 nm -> 2.5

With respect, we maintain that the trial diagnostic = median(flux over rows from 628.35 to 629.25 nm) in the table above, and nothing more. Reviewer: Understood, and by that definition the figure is 217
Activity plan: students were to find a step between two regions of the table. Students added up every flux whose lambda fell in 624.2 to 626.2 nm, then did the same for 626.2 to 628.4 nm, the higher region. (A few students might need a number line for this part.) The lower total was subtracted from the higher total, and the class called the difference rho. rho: 50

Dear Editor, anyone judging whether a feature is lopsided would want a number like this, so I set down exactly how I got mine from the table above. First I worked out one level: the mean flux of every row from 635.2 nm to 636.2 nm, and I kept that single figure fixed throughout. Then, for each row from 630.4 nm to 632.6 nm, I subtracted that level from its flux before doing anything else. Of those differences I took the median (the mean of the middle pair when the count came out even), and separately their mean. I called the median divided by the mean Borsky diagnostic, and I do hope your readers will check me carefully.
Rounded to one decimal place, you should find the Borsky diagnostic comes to -0.3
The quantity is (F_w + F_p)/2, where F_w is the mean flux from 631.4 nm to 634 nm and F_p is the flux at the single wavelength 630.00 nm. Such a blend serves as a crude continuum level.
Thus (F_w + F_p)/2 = 210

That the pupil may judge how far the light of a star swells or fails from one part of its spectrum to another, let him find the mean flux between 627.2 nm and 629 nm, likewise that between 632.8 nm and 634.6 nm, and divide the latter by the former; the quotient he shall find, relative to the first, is 0.996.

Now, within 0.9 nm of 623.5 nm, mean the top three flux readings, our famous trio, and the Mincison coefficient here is 206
